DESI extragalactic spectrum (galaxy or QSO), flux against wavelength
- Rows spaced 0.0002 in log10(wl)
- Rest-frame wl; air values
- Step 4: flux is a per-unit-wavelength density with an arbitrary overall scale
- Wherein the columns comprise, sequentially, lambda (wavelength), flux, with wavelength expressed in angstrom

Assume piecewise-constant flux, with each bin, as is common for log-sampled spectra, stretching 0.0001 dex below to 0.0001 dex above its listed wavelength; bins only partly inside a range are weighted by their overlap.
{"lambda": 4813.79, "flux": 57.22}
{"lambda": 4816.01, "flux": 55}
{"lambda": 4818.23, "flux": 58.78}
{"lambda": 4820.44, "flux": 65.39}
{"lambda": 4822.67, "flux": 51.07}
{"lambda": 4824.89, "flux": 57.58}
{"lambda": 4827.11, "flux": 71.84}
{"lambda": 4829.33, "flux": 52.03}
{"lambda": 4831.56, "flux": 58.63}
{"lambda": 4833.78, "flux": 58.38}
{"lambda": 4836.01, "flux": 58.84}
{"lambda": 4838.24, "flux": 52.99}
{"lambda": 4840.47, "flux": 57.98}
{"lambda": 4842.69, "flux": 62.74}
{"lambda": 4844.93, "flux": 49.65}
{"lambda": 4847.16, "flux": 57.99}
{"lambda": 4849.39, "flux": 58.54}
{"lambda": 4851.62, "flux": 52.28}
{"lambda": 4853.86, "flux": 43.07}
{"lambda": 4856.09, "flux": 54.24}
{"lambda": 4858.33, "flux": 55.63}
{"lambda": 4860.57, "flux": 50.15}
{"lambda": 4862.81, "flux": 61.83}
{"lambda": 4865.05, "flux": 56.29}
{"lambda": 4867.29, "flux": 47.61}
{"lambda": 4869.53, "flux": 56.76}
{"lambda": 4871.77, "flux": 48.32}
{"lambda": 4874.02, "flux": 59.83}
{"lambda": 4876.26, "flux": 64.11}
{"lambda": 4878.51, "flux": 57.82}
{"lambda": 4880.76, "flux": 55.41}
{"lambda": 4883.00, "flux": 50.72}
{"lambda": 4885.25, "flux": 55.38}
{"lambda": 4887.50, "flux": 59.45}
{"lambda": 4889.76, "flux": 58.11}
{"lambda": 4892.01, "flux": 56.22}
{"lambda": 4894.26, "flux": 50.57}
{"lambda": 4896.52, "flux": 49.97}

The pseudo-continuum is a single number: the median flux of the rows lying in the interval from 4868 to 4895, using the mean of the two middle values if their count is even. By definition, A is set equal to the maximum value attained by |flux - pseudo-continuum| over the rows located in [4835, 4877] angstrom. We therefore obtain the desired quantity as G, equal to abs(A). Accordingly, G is 13.4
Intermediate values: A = 13.4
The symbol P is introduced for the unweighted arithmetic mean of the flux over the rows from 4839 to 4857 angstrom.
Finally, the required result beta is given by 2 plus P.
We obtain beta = 56.6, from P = 54.6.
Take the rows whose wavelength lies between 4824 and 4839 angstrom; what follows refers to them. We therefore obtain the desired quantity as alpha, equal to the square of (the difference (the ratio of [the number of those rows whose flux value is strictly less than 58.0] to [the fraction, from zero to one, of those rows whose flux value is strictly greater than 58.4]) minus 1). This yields 36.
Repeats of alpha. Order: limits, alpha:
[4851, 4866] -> 1681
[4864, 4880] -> 272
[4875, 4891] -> 169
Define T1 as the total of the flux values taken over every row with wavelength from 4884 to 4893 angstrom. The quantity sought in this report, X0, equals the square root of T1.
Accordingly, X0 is 15.1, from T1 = 229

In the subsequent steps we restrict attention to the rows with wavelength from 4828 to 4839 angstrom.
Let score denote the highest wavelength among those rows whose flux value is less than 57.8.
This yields 4838.24 angstrom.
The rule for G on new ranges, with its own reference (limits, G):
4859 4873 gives 8.9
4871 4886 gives 8.2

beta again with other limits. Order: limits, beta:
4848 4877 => 56.5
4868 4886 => 58.0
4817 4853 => 59.8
